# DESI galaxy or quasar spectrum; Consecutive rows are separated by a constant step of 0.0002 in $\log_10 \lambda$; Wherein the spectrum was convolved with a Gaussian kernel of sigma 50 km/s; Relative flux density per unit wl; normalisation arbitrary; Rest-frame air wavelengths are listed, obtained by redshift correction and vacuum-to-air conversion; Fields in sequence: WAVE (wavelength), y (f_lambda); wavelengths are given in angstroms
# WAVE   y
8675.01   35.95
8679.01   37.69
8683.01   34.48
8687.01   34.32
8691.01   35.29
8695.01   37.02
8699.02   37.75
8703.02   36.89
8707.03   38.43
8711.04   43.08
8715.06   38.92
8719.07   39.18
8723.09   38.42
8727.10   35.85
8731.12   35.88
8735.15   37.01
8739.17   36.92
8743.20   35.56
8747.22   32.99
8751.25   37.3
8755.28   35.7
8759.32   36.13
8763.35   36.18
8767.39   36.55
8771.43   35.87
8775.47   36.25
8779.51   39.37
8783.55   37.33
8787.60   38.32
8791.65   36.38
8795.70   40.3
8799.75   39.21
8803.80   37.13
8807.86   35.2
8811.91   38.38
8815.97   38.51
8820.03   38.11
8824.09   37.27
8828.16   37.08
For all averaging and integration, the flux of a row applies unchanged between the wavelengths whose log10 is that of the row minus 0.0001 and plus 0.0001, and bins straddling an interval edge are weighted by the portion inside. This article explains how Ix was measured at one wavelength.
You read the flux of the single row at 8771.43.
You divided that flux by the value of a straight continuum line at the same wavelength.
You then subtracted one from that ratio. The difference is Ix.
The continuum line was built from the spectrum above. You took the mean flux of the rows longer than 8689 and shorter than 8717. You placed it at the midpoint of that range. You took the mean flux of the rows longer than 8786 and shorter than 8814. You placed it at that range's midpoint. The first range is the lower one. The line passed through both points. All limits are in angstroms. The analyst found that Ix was -0.05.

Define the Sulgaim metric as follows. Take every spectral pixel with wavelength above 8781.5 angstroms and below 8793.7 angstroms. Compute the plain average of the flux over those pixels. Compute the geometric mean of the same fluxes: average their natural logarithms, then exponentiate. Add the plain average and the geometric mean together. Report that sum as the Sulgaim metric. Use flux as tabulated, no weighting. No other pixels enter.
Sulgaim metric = 75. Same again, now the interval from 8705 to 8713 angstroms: 81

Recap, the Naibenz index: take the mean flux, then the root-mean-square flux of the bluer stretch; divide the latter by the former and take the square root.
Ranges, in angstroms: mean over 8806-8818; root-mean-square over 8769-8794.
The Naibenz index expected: 1.00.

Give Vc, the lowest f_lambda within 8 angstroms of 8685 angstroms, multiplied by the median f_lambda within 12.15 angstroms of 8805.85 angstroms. 1319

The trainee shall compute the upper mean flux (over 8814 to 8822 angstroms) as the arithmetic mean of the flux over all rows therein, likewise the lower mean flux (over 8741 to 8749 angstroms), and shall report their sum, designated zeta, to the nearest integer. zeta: 73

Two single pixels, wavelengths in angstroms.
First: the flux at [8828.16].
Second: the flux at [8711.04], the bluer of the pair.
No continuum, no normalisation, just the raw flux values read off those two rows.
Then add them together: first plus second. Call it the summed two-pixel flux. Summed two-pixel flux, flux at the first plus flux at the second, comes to 80.2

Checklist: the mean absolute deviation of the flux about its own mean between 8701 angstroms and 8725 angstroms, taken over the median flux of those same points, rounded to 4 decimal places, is 0.0341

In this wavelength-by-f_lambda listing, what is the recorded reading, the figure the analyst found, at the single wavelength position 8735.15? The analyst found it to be 37.01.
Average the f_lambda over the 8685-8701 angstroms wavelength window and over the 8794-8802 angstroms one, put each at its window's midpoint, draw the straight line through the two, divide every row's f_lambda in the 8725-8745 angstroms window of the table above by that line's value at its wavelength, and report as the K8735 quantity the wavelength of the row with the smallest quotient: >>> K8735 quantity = 8743.20 angstroms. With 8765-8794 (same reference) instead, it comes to 8791.65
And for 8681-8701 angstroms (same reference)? 8687.01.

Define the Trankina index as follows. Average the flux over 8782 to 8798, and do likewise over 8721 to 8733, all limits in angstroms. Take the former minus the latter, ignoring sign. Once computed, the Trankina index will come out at 1.4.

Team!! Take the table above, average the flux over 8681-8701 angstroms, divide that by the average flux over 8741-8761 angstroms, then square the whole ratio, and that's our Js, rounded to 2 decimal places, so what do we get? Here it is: 1.01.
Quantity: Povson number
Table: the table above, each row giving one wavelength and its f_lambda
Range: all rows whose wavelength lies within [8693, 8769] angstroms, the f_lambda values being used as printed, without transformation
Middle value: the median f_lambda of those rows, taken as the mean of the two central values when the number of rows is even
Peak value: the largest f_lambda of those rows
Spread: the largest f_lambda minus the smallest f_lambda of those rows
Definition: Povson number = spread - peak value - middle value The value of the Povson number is -70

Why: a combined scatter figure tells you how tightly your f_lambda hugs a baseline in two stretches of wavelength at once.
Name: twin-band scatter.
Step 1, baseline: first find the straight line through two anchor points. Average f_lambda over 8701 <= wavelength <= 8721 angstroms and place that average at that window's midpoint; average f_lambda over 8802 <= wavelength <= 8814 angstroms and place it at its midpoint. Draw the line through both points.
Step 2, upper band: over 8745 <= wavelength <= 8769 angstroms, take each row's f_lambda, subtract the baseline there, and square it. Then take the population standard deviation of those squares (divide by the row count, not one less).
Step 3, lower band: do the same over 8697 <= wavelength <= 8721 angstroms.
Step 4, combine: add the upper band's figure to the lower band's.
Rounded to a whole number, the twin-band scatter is 15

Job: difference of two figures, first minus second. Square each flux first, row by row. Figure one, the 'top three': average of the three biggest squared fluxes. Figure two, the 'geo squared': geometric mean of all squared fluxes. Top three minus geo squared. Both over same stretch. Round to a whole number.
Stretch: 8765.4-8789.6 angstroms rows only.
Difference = 82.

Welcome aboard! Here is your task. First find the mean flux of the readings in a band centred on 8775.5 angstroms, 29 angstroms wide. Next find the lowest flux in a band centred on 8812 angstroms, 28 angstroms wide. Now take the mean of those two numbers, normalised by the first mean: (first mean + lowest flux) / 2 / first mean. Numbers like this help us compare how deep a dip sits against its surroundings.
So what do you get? 0.97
